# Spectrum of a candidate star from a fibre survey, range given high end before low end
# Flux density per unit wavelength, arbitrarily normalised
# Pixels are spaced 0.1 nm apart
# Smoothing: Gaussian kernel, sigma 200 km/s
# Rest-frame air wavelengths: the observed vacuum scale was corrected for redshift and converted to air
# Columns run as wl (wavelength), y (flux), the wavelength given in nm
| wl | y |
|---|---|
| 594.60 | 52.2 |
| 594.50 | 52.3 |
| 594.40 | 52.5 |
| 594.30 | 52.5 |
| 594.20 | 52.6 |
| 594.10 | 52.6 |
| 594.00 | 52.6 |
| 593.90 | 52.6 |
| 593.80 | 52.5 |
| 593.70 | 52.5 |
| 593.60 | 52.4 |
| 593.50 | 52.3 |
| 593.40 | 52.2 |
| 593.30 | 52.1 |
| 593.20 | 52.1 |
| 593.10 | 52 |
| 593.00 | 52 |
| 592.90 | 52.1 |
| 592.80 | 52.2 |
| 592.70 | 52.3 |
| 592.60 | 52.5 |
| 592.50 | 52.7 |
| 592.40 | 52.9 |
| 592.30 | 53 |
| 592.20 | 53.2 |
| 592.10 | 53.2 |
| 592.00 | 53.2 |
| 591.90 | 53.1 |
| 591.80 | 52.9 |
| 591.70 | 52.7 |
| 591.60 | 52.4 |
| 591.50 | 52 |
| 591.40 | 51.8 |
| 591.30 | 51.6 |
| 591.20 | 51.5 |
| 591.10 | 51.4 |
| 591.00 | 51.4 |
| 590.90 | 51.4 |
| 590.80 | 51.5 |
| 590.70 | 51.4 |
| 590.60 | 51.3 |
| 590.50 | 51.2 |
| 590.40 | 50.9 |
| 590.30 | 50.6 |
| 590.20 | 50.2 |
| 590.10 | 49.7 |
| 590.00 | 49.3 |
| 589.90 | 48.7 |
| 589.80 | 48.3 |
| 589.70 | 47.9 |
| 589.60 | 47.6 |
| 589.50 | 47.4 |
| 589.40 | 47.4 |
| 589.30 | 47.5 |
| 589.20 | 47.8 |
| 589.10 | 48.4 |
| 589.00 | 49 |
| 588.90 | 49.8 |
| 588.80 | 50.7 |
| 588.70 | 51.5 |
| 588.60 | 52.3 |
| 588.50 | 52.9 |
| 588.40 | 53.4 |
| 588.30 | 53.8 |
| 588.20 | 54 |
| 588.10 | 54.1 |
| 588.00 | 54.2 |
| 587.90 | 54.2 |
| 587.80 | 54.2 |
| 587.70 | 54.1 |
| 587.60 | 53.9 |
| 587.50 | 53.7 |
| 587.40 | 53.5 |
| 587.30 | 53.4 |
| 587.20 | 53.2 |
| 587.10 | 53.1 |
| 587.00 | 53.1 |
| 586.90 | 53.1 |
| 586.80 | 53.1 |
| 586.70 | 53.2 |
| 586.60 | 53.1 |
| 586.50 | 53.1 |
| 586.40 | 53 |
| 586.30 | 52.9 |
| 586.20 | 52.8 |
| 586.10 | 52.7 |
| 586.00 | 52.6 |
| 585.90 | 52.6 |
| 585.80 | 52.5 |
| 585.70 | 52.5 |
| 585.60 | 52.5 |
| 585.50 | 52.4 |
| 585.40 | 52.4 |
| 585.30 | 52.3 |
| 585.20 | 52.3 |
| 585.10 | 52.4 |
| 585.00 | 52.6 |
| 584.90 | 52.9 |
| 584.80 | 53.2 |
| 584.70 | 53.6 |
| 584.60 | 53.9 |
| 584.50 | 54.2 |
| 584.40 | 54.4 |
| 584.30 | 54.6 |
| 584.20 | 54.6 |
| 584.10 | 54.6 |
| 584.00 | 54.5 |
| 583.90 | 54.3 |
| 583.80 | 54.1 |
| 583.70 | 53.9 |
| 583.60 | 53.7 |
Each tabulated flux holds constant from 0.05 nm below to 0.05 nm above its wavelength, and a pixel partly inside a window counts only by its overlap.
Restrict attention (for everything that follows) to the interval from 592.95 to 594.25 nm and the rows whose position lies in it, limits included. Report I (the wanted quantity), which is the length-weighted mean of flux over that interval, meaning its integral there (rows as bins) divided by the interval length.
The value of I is 52.3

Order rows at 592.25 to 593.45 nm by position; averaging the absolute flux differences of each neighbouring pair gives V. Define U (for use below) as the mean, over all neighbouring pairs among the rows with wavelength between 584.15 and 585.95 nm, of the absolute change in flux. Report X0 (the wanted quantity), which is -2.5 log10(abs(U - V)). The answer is 3.4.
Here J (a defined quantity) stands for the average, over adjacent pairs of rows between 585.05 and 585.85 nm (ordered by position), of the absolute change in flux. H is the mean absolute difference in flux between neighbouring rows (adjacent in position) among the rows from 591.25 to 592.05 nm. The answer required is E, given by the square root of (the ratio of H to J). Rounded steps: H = 0.23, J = 0.04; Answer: 2.31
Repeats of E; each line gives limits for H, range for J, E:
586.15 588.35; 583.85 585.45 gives 0.73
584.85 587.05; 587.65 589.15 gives 0.43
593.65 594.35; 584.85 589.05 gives 0.42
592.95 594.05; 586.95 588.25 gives 0.74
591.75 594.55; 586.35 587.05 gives 1.33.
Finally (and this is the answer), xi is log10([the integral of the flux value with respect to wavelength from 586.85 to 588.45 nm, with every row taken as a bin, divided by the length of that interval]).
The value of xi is 1.73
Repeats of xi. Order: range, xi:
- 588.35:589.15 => 1.71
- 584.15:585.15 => 1.73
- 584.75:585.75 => 1.72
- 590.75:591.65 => 1.71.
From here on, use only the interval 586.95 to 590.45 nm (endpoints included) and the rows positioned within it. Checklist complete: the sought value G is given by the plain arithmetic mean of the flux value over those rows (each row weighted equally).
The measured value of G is 51.3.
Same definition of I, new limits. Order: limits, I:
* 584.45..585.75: 52.9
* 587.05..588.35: 53.8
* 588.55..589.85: 48.9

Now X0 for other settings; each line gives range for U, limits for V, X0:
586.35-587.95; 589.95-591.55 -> 2.5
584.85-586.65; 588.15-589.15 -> 0.7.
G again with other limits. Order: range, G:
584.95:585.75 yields 52.4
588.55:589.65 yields 49.0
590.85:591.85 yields 51.9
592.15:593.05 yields 52.5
